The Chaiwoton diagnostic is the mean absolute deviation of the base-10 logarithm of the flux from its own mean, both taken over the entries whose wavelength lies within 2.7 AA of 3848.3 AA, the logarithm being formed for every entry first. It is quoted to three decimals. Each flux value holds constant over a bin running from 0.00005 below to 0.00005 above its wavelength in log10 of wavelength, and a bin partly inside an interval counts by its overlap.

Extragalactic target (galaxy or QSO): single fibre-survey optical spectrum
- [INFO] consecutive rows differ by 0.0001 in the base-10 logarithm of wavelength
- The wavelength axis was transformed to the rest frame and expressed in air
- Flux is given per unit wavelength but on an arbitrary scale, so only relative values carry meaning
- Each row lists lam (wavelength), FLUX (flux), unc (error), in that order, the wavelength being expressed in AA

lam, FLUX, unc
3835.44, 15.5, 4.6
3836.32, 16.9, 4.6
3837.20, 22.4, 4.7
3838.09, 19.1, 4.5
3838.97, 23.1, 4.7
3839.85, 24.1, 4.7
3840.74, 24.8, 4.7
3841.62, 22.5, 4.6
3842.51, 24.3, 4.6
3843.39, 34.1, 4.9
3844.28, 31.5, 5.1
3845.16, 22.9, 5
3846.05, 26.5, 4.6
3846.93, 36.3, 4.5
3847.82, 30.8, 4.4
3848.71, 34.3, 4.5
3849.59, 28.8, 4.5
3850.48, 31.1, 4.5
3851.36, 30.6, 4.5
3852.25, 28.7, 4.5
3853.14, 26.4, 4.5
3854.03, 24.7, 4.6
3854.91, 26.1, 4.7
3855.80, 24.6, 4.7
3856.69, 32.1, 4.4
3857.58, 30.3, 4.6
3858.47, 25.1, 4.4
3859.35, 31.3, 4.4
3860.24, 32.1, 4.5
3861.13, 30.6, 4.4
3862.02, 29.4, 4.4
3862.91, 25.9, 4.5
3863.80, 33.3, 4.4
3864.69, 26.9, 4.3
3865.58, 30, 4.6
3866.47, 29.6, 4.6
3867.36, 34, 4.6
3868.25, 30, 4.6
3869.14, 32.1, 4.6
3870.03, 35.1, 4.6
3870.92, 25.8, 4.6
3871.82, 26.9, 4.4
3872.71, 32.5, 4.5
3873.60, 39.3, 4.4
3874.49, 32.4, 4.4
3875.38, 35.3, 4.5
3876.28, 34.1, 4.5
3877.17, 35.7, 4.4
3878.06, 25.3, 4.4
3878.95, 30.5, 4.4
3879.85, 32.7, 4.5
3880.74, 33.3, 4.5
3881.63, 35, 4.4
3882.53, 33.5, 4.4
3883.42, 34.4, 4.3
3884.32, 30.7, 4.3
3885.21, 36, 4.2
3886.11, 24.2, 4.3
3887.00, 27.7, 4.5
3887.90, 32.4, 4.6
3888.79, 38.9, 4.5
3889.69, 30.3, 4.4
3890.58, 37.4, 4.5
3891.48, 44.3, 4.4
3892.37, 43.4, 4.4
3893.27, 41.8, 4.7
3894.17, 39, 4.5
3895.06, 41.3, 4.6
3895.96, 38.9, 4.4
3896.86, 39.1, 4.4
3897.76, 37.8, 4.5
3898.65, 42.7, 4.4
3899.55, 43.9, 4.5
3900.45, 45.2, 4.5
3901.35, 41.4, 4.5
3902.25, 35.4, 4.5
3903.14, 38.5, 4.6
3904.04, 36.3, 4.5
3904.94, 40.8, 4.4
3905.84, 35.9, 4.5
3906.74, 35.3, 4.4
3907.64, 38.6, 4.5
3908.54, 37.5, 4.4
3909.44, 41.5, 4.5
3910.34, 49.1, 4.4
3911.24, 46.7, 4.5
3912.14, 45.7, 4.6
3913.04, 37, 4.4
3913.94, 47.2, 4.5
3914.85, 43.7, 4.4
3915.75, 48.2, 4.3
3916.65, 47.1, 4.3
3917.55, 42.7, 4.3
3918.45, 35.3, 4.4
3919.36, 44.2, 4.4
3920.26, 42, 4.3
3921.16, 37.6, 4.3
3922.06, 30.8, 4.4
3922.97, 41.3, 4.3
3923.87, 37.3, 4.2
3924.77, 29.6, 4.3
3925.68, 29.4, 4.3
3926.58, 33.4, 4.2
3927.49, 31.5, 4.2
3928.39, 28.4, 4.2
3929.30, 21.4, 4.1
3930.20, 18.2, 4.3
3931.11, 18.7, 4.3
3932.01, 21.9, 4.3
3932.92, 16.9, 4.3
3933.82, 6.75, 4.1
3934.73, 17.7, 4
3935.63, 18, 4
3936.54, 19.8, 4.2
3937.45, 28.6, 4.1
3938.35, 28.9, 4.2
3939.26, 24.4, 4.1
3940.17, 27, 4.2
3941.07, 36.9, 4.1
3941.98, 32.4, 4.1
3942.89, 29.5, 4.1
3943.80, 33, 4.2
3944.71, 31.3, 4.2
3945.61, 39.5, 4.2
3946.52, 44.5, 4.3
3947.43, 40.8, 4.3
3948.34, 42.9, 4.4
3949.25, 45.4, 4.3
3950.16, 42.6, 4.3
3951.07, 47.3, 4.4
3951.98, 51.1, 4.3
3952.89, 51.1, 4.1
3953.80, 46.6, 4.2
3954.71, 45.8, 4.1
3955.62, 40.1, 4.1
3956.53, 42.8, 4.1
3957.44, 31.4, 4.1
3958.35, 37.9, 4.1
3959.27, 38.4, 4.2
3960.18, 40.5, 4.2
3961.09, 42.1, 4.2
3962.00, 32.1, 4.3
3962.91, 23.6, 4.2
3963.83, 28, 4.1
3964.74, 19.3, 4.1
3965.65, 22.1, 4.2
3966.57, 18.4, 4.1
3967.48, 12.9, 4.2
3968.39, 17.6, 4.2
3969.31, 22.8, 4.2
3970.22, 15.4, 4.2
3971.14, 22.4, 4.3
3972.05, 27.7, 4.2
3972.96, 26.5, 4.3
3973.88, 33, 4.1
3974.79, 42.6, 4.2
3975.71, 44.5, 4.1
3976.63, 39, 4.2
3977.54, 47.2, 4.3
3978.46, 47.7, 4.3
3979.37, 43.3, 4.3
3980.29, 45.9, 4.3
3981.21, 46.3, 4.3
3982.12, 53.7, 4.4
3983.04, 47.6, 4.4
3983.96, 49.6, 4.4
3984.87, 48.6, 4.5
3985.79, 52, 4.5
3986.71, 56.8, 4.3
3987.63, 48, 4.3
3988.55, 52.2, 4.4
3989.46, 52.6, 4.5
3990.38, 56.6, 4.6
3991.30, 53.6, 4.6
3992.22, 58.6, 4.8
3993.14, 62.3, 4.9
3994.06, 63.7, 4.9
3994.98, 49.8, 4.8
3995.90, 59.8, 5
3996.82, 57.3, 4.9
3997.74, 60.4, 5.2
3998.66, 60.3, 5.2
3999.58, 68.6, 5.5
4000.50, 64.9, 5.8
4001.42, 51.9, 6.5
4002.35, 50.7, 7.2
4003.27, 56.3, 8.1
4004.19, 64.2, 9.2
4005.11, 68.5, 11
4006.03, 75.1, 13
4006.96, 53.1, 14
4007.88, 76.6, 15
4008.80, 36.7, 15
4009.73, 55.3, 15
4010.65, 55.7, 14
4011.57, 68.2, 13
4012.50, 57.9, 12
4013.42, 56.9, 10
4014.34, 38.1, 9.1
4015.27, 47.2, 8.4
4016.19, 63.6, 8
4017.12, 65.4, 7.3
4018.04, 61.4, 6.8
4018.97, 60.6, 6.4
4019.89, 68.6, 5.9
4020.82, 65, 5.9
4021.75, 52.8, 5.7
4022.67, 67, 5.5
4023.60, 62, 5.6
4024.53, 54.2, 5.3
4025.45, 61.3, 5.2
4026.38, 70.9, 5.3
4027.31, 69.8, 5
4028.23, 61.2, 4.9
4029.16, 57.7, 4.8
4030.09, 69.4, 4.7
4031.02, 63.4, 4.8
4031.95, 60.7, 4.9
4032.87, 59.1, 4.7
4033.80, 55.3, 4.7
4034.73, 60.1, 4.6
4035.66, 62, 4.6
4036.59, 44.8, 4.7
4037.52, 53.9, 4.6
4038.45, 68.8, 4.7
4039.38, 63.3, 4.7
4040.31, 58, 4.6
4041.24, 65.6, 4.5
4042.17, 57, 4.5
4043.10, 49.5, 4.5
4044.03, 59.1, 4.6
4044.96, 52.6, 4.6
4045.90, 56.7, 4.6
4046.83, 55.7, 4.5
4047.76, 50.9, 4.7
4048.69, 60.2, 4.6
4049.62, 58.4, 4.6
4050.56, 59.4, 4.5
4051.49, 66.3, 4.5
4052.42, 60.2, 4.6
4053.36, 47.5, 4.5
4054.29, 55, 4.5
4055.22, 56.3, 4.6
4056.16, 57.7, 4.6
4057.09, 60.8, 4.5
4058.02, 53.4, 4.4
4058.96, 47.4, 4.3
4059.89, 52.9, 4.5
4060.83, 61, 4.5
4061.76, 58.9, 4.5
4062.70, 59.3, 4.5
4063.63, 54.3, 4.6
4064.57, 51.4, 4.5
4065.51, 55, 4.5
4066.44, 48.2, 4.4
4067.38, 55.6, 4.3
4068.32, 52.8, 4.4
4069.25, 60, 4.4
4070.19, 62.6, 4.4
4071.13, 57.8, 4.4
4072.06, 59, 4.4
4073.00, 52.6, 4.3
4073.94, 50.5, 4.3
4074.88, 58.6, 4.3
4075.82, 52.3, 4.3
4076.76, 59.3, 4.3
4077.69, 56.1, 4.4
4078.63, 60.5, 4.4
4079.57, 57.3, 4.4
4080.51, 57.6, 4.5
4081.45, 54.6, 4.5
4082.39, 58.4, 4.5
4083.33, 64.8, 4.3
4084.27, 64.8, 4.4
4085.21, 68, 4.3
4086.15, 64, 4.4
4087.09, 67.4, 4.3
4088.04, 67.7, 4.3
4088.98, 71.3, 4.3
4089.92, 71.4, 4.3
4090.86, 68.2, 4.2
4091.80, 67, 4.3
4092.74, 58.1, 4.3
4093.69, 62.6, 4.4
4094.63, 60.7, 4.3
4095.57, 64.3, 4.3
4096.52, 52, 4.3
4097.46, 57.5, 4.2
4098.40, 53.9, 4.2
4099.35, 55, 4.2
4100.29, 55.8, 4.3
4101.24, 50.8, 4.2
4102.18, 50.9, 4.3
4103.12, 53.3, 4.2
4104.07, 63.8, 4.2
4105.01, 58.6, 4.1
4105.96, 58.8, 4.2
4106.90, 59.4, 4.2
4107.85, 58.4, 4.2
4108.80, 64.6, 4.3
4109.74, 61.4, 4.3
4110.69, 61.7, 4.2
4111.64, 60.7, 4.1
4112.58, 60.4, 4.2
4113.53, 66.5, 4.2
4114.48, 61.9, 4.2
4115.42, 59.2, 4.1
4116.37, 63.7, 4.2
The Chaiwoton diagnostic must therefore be 0.036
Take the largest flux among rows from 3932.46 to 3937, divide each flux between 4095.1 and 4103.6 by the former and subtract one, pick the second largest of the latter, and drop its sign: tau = 1.9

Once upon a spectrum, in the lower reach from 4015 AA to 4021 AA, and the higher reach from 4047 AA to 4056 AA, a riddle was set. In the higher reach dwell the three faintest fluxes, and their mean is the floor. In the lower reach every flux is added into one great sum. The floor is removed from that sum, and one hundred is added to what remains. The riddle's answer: 481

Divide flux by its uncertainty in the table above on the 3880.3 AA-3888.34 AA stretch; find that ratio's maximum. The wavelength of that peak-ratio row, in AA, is 3885.21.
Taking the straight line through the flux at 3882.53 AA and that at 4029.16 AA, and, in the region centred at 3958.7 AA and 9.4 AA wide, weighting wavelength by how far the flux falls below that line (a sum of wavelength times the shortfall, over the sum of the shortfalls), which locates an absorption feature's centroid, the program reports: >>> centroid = 3960.2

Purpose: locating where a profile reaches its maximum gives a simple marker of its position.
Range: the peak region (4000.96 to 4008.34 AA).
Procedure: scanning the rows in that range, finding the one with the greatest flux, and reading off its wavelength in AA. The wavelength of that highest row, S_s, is 4007.88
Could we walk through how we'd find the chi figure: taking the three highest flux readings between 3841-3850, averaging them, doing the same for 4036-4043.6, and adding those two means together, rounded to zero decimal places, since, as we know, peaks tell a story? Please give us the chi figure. 101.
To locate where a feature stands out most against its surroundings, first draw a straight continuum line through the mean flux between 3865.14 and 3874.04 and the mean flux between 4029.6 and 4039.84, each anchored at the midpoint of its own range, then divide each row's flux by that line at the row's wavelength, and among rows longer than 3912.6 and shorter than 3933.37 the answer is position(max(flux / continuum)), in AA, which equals 3915.75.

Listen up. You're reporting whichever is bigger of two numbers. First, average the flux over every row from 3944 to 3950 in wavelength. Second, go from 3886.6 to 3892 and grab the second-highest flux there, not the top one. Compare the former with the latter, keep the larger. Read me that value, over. 41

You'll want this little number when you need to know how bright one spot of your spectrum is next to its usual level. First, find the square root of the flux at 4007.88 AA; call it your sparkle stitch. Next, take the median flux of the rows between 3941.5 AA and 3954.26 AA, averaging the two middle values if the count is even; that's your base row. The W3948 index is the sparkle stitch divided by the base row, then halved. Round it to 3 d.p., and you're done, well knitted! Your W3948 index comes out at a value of 0.102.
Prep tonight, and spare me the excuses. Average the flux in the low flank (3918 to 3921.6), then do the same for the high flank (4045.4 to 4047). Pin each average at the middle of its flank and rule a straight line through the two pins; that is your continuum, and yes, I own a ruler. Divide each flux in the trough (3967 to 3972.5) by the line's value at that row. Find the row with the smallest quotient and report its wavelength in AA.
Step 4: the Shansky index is 3967.48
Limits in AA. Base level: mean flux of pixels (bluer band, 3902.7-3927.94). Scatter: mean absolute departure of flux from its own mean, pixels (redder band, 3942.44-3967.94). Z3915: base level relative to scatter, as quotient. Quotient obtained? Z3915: 5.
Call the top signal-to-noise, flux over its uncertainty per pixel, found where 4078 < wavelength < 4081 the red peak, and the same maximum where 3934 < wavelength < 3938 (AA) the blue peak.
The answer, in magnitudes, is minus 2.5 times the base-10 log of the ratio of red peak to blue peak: -0.7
